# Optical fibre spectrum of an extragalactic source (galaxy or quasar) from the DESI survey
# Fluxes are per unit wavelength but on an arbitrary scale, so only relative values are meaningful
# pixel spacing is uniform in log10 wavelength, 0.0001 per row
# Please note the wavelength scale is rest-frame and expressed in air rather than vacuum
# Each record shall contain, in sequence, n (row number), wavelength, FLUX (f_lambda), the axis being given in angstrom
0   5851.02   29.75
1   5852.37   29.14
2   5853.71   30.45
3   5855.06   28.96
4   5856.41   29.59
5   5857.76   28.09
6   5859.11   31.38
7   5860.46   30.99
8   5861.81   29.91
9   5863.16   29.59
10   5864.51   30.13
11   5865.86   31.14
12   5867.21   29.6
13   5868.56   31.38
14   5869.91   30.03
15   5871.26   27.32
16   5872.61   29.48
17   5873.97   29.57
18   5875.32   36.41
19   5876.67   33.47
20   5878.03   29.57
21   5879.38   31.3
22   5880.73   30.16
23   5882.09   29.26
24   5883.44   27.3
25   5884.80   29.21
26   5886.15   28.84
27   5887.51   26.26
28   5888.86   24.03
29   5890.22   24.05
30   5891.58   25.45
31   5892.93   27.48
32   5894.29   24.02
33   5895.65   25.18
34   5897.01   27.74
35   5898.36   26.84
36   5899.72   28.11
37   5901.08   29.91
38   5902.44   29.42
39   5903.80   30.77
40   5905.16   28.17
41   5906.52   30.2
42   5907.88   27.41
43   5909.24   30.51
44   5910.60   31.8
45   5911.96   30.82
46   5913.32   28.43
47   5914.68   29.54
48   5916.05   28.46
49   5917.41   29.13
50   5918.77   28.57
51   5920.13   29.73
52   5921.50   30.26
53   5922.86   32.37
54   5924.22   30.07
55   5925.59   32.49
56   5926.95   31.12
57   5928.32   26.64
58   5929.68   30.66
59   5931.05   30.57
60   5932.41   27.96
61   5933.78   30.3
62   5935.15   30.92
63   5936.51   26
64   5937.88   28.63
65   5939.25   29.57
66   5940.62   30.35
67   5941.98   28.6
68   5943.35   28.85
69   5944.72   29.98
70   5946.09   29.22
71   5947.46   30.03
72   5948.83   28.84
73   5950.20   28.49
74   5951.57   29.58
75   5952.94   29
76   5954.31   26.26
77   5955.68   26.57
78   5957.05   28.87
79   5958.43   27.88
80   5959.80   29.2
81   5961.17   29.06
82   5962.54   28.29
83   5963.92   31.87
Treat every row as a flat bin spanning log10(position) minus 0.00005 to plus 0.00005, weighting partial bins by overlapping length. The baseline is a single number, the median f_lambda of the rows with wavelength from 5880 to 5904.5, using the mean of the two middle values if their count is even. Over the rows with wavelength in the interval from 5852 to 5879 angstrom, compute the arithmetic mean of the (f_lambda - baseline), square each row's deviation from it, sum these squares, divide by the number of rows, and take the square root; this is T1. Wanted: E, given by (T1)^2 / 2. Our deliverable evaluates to 1.8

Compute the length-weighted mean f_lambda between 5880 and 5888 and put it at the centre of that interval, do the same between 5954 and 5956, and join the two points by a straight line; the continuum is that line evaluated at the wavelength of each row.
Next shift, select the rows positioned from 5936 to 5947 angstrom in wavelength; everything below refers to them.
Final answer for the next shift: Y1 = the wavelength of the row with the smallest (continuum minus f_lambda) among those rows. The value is 5940.62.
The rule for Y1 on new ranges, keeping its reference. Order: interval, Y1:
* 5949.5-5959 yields 5951.57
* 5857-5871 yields 5868.56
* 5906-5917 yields 5910.60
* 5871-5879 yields 5875.32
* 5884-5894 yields 5884.80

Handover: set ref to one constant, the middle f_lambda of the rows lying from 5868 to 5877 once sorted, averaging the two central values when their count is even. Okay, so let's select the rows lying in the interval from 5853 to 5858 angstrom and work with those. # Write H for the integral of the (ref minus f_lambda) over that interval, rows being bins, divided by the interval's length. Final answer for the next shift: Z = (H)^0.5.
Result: 0.8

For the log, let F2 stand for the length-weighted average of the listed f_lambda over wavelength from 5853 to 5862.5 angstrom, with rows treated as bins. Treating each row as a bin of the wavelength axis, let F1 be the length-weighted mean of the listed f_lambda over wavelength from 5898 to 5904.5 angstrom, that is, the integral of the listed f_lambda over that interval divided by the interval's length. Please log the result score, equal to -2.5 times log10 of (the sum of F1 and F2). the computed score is -4.43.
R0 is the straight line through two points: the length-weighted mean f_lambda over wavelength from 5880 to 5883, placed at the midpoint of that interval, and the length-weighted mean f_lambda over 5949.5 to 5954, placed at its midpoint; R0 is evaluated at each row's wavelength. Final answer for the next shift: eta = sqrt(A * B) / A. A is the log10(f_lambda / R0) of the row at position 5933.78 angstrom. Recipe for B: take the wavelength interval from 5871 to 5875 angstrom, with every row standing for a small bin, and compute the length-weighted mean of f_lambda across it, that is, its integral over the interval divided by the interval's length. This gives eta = 39.4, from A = 0.019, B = 29.6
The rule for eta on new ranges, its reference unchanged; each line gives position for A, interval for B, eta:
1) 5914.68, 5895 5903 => 75.7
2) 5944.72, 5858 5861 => 43.5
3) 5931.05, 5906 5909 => 35.9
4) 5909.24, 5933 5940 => 40.2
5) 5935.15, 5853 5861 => 32.6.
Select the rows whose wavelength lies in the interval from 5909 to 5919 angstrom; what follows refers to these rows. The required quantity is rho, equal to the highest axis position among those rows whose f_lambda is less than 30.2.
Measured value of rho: 5918.77 angstrom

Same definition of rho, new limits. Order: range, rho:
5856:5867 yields 5864.51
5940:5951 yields 5950.20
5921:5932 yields 5928.32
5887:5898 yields 5897.01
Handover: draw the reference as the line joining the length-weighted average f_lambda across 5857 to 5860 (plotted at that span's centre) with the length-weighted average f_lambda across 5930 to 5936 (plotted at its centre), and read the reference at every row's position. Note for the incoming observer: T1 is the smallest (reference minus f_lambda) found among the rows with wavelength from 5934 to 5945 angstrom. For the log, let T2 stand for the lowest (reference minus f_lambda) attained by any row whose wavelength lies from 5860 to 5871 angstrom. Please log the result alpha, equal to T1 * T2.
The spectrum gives 1.7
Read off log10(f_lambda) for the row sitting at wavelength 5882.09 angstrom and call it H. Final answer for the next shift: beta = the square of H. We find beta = 2.15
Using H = 1.47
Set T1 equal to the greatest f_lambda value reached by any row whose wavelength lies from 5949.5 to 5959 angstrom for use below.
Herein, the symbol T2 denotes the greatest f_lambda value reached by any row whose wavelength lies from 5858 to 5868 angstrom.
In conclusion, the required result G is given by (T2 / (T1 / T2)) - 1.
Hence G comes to 32.3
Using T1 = 29.58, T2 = 31.38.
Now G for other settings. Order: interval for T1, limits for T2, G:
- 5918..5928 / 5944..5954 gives 26.8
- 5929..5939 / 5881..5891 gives 26.7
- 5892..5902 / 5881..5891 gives 27.6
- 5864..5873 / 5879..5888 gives 30.2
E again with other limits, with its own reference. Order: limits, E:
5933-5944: 1.0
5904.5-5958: 1.2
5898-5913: 1.2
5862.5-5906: 3.5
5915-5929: 1.5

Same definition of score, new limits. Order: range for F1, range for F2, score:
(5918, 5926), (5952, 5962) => -4.42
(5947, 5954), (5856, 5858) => -4.41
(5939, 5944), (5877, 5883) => -4.44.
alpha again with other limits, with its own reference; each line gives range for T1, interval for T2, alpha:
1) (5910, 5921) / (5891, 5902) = 0.1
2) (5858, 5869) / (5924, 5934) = 4.2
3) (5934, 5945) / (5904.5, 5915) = 2.0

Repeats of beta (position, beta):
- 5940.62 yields 2.20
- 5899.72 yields 2.10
